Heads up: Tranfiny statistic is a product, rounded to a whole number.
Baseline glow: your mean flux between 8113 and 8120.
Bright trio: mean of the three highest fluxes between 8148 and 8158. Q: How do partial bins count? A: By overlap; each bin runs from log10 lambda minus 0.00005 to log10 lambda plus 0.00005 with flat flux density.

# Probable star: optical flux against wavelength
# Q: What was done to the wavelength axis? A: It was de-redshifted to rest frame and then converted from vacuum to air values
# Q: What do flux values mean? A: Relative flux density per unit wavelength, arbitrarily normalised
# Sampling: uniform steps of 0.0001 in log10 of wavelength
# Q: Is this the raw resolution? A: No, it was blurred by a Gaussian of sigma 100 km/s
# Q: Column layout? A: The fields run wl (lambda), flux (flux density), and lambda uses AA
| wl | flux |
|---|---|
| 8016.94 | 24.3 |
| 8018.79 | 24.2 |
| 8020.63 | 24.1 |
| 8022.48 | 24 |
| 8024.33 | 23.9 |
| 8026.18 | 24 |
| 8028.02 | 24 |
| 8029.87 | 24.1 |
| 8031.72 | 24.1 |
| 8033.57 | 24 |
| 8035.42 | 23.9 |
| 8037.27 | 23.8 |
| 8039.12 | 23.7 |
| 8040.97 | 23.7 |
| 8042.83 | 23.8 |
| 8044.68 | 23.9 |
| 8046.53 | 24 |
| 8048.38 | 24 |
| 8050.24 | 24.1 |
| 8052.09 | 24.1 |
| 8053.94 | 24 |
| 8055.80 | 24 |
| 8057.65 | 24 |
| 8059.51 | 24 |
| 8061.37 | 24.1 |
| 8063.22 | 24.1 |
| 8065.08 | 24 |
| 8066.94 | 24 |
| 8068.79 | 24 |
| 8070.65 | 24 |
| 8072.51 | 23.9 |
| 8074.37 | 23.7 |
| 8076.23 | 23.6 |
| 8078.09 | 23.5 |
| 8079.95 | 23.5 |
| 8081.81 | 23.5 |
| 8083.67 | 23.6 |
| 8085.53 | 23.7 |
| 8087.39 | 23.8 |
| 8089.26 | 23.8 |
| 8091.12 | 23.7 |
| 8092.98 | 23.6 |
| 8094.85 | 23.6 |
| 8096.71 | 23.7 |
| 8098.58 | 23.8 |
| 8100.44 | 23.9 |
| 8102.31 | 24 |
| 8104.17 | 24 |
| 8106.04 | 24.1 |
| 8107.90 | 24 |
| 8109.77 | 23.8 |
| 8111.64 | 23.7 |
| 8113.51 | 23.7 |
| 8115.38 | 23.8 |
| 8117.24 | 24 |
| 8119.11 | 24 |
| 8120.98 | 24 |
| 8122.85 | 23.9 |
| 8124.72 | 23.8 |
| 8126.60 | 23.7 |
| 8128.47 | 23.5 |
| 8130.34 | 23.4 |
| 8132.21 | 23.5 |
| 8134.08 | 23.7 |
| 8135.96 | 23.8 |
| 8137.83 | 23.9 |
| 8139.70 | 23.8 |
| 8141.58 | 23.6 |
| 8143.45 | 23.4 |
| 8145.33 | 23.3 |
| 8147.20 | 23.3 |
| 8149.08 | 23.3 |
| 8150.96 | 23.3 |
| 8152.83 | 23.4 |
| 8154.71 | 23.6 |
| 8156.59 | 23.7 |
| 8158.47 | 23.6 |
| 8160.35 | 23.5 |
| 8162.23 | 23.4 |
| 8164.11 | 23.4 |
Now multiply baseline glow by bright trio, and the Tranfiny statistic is 563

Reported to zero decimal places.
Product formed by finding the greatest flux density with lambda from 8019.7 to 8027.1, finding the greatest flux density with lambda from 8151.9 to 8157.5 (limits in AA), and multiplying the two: 571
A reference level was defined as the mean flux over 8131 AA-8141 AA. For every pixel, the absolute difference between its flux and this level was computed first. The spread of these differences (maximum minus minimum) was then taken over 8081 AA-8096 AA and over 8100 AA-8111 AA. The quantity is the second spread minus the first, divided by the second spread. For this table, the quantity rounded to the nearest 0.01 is 0.33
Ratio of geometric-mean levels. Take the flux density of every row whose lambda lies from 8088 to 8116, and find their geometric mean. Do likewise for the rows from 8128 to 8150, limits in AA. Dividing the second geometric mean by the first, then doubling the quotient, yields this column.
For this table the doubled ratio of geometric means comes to 1.98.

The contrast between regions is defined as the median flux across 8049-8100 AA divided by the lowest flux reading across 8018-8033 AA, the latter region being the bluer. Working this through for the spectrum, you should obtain 1.00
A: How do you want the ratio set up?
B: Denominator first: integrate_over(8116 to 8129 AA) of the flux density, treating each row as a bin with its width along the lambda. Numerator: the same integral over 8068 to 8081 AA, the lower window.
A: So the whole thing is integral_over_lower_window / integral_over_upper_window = 0.99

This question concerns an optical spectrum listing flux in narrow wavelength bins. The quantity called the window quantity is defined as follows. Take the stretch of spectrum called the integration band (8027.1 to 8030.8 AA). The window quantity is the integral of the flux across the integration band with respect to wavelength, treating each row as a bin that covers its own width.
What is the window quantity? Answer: 89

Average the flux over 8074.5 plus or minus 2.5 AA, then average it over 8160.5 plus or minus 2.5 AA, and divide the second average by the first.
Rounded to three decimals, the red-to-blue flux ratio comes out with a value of 0.990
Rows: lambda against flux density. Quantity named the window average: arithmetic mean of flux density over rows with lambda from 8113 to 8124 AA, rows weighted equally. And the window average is 23.9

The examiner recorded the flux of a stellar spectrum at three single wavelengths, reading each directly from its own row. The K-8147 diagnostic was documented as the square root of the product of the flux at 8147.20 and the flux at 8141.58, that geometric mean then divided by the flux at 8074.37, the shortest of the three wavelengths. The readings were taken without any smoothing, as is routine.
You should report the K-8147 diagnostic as 0.989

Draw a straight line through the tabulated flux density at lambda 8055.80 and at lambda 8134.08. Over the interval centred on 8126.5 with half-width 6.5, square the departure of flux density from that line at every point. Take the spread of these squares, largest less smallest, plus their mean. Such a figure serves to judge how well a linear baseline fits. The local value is 0.138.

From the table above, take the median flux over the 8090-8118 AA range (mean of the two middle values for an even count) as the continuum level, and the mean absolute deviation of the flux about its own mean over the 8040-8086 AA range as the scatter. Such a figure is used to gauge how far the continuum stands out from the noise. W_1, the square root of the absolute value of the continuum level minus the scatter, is 4.86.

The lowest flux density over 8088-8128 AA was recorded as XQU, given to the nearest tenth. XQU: 23.6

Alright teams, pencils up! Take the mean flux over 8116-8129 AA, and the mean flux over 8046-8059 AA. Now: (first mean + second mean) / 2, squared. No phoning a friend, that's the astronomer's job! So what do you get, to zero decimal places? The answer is 573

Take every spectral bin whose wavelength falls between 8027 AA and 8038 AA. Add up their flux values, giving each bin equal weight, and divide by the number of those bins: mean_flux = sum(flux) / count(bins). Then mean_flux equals 24.0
